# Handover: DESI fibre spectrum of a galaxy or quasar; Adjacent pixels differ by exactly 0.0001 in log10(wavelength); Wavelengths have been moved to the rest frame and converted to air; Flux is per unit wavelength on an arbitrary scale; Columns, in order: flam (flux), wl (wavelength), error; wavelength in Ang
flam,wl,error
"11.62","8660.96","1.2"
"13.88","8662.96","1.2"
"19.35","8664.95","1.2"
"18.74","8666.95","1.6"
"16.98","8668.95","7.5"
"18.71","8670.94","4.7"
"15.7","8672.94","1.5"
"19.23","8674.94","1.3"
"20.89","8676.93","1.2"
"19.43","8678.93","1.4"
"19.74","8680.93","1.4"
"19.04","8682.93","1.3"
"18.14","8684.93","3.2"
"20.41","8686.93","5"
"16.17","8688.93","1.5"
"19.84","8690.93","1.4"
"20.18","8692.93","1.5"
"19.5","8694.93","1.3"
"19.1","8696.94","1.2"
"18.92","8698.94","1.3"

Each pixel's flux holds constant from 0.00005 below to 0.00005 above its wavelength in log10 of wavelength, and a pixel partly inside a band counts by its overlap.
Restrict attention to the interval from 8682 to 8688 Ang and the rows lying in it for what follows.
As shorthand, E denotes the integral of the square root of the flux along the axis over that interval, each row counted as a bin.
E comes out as 26.3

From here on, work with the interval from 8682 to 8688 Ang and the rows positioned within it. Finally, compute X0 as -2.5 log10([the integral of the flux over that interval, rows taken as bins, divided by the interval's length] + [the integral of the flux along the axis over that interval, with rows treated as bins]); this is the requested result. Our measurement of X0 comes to -5.32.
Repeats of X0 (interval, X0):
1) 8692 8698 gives -5.34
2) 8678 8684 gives -5.33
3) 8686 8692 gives -5.30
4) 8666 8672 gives -5.26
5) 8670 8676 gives -5.25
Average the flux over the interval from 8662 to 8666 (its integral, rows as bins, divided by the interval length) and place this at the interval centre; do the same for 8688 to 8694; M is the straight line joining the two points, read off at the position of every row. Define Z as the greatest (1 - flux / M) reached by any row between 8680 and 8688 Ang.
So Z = 0.009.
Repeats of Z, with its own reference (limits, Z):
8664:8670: 0.004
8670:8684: 0.096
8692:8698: 0.008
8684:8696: 0.132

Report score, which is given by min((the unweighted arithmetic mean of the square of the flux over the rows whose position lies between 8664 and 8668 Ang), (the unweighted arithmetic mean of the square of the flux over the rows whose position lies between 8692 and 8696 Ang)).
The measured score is 363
